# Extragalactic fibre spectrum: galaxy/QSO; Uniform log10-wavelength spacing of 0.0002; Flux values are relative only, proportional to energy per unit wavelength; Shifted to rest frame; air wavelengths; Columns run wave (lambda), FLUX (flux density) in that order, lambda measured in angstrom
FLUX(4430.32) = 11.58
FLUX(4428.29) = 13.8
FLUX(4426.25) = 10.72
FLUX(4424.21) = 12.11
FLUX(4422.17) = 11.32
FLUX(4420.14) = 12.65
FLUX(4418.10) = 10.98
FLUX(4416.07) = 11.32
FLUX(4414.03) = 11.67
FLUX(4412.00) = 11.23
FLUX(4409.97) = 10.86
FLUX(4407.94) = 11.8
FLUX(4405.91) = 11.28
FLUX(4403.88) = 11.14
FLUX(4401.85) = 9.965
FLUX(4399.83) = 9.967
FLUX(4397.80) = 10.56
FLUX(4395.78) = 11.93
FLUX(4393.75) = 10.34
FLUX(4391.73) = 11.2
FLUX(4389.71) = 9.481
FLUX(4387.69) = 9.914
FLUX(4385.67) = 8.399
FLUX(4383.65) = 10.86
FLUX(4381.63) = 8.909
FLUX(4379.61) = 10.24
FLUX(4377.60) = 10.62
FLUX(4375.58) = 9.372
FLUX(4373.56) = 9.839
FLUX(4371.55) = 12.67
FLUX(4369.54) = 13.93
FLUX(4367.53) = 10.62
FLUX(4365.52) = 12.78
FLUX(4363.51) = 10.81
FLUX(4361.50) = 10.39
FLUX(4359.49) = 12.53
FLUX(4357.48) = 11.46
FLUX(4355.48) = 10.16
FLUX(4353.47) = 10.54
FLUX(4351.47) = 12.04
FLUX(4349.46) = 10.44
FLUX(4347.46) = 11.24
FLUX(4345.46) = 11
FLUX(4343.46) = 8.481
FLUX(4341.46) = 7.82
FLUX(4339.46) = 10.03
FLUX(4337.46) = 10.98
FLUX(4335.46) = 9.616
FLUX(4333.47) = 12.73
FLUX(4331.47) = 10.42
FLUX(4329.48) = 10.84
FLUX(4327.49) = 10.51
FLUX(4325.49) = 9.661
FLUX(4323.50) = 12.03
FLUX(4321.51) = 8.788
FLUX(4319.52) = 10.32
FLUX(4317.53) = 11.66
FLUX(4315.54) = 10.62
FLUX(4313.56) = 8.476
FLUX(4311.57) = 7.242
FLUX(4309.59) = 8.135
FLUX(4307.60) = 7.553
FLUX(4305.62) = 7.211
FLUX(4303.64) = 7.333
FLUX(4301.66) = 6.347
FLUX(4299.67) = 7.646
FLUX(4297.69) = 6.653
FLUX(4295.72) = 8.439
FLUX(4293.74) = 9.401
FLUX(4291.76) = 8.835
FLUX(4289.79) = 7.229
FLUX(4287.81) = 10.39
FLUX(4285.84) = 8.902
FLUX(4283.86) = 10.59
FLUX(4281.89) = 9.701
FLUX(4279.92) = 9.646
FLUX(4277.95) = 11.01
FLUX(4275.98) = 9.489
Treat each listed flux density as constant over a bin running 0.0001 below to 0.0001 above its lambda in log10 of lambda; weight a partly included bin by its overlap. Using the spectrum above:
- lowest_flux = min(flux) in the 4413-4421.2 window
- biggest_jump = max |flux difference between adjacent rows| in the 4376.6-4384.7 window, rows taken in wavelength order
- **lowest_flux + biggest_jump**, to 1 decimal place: 12.9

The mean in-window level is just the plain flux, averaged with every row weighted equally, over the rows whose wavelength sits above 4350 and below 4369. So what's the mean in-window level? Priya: 11.3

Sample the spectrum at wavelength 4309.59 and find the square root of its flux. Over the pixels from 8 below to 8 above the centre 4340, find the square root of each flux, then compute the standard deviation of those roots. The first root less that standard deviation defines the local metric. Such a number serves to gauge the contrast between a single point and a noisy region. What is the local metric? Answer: 2.6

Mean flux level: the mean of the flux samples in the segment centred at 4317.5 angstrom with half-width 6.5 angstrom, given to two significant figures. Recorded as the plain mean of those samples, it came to 9.9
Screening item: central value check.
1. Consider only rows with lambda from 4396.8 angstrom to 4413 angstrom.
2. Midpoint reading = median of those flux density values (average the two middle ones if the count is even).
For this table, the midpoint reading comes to 11.0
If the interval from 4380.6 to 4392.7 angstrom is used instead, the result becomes 9.7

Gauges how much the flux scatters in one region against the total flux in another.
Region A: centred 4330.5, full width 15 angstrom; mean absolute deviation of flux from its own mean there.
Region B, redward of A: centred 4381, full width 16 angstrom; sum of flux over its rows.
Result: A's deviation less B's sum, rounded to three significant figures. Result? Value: -77.4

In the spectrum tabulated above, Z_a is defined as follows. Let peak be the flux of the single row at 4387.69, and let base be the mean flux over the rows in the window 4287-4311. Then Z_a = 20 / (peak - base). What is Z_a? 10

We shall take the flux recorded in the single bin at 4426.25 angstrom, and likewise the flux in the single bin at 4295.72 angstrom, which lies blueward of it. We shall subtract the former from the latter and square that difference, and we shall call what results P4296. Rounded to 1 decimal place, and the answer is 5.2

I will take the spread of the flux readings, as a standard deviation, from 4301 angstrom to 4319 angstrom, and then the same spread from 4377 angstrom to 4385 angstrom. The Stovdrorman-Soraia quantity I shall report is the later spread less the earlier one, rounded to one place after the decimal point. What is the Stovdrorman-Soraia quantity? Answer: -0.9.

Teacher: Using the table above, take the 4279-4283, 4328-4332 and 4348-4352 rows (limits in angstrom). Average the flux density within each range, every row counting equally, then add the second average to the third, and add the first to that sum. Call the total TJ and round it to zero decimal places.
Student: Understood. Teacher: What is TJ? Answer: 32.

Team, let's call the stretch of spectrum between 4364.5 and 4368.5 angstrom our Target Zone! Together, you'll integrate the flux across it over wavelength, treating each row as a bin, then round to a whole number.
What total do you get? 47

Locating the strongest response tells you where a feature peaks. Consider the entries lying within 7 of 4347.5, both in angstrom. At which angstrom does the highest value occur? 4351.47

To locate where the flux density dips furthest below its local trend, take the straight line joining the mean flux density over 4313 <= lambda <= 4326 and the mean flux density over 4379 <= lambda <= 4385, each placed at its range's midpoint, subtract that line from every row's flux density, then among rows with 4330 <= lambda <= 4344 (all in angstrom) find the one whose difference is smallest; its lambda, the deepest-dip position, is 4341.46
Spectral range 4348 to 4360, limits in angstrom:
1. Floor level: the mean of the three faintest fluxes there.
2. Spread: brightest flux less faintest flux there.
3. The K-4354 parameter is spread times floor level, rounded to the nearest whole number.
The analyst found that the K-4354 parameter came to 25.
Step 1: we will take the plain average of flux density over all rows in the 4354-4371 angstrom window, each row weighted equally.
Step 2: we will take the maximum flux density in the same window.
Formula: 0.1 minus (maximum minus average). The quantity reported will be -2.2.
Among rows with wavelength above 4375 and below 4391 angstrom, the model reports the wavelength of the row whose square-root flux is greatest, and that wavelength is 4383.65 angstrom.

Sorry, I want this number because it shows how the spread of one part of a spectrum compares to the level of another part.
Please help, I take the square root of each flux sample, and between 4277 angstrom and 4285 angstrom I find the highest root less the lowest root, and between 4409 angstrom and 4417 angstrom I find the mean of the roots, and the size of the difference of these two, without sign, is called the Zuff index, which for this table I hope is 3.14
